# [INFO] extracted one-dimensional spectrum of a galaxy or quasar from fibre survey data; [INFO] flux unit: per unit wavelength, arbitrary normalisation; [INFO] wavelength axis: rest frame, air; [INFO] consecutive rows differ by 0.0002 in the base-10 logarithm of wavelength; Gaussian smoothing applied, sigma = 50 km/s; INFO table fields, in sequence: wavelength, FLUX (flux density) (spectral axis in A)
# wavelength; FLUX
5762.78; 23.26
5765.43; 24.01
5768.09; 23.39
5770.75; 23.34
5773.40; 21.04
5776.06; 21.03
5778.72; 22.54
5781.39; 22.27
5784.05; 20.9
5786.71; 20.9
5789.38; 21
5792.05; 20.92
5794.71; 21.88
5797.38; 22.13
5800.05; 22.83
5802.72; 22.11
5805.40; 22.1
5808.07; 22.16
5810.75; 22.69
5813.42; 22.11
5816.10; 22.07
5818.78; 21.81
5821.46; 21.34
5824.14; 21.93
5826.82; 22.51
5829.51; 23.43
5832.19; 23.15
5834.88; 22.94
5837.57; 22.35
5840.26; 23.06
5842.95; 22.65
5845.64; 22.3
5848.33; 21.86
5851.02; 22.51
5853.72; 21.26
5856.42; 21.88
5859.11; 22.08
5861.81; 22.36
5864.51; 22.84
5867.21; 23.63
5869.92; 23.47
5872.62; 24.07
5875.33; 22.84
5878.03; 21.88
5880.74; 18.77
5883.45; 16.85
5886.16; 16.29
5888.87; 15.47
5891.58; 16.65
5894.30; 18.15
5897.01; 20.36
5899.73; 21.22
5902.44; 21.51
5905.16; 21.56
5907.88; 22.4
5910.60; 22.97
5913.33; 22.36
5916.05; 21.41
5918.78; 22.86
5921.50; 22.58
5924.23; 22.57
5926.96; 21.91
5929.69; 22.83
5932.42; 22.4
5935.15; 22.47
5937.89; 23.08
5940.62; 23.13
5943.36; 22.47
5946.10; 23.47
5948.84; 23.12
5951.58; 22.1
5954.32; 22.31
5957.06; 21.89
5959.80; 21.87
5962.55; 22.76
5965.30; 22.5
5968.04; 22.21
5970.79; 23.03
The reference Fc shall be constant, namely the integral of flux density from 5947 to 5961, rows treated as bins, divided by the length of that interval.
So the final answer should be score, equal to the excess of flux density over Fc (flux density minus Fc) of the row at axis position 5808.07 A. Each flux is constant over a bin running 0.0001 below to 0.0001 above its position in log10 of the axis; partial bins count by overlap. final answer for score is -0.2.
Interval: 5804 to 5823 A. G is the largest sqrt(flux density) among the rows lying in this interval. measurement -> 4.76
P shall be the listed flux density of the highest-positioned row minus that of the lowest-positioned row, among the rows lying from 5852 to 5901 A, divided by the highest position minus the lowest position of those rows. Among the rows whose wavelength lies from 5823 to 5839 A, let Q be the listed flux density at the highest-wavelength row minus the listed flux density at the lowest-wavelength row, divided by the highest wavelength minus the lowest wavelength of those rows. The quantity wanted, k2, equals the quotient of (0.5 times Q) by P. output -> -18.0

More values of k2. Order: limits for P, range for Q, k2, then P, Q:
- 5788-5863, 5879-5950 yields 1.7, 0.02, 0.064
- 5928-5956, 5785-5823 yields -0.3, -0.02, 0.013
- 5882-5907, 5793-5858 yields 0.0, 0.22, 0.000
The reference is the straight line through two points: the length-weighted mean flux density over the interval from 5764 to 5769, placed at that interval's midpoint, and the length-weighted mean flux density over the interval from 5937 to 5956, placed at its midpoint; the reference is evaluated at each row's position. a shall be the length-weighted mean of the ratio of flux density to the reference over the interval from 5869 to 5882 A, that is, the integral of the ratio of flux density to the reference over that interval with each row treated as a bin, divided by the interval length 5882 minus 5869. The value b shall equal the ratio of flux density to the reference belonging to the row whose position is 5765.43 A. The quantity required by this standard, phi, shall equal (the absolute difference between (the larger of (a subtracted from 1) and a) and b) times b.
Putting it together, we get 0.054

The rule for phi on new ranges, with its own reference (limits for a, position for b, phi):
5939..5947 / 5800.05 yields 0.037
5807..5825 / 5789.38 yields 0.043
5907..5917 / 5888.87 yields 0.202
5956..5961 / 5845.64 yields 0.006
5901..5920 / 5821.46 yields 0.048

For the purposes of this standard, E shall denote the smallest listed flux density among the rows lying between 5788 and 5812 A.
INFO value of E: 20.92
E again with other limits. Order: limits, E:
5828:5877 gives 21.26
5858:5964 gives 15.47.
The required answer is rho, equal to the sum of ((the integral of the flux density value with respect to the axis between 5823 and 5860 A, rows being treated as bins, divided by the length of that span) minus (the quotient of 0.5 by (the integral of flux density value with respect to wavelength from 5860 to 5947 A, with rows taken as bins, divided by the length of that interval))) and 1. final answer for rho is 23.4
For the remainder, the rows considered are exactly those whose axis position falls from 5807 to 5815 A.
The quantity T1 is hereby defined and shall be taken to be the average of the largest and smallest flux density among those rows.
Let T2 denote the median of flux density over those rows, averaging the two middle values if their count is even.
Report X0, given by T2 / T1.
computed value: 0.99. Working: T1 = 22.4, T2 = 22.2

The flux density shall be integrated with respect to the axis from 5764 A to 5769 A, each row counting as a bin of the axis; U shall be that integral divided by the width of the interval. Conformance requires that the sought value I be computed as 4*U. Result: 94.9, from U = 23.7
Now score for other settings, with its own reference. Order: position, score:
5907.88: 0.1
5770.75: 1.0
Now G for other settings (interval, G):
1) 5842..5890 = 4.91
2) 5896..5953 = 4.84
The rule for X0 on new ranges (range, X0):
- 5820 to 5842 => 1.02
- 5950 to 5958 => 1.00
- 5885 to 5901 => 0.95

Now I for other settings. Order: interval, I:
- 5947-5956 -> 90.2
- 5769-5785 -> 87.7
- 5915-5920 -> 88.6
